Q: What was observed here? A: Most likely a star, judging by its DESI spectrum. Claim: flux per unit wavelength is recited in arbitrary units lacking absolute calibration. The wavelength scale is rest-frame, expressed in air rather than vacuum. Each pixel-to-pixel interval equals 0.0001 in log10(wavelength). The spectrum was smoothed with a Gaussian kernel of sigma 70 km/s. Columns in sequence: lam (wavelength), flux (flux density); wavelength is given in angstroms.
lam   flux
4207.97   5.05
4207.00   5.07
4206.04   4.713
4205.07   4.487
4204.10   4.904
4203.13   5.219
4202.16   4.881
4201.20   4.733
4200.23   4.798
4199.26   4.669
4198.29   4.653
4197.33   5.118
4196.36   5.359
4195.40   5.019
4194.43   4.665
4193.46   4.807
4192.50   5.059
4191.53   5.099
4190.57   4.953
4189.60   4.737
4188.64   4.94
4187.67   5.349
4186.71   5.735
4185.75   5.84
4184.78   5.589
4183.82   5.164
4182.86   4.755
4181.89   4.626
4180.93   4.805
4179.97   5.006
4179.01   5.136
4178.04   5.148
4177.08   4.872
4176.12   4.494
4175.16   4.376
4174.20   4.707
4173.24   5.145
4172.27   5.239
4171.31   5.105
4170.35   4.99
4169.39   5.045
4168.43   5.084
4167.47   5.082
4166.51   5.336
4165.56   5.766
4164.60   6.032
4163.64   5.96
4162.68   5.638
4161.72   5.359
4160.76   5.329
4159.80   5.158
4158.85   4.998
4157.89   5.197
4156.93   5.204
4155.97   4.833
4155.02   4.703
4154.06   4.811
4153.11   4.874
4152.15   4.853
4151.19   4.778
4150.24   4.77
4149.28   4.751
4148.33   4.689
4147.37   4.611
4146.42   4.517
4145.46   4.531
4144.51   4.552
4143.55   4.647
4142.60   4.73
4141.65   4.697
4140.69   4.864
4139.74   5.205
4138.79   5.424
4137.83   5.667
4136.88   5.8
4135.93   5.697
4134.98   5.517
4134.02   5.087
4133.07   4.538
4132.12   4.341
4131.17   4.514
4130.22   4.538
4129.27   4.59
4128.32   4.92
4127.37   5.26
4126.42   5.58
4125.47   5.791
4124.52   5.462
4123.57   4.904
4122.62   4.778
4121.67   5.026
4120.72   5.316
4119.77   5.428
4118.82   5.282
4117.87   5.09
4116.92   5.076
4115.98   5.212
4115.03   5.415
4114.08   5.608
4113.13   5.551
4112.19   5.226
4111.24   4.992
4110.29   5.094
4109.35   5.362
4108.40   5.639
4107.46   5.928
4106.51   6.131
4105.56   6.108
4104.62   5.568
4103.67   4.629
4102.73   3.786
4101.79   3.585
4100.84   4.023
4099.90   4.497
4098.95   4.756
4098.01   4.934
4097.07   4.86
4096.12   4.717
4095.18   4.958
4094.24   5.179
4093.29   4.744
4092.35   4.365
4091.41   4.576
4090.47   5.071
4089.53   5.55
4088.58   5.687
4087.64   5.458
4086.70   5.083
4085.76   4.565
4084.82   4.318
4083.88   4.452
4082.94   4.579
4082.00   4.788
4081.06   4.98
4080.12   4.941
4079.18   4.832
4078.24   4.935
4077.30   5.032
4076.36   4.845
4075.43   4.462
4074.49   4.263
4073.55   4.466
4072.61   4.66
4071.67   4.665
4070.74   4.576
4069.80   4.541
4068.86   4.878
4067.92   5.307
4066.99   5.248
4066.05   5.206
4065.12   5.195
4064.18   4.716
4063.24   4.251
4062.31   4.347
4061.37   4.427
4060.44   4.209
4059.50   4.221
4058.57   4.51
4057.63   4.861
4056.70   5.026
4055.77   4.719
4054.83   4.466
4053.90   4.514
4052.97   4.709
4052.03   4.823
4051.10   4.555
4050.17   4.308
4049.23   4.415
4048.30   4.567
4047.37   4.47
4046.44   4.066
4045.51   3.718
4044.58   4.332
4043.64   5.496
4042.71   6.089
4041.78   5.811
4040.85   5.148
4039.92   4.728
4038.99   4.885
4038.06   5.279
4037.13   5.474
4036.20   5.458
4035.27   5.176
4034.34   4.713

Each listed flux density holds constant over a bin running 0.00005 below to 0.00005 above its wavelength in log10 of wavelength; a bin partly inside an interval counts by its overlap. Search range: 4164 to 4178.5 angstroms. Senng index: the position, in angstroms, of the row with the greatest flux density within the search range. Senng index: 4164.60 angstroms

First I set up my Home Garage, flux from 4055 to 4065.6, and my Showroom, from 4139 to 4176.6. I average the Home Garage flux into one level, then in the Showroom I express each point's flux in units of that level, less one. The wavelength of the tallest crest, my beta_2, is 4164.60 angstroms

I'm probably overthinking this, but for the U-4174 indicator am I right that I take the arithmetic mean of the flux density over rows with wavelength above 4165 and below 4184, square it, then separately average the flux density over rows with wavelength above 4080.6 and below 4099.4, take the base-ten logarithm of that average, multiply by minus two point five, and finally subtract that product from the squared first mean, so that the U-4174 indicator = 26.7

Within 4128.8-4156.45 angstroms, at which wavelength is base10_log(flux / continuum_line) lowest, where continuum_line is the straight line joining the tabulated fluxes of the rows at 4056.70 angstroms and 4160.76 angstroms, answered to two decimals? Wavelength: 4132.12 angstroms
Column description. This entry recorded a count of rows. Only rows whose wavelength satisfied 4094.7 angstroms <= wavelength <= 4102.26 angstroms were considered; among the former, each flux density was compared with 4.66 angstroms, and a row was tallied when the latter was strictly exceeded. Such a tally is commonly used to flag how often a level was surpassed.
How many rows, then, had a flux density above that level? 5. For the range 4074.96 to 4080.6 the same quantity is 5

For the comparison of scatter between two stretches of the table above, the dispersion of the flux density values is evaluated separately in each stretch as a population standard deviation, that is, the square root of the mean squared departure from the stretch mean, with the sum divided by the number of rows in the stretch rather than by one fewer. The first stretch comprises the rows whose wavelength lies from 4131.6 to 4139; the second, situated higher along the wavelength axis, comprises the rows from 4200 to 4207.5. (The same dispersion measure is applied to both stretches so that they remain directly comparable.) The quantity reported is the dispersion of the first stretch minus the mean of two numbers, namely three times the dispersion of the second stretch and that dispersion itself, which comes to 0.10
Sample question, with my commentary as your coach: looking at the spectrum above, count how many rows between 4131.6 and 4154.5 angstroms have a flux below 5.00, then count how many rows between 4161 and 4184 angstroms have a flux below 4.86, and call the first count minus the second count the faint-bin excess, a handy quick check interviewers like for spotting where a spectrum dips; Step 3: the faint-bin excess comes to 11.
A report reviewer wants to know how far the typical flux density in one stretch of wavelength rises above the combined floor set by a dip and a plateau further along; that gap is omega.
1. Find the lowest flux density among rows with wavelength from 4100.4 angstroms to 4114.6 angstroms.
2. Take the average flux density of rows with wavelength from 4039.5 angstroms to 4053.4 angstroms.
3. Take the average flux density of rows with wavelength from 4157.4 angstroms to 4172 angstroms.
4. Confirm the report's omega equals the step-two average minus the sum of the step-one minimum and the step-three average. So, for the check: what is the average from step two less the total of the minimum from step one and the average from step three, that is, -4.2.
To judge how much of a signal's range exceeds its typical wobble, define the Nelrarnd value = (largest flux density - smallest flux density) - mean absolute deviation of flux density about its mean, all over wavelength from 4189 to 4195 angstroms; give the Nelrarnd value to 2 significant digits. 0.28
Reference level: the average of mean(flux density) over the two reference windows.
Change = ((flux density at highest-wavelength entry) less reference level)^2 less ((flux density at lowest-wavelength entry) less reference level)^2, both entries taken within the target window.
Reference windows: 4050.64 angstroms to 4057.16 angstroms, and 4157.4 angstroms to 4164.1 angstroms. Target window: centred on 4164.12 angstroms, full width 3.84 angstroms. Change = 0.17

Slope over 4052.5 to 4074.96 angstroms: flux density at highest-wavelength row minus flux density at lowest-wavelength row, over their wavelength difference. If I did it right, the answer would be -0.02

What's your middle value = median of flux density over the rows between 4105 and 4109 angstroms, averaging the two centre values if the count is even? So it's 6.02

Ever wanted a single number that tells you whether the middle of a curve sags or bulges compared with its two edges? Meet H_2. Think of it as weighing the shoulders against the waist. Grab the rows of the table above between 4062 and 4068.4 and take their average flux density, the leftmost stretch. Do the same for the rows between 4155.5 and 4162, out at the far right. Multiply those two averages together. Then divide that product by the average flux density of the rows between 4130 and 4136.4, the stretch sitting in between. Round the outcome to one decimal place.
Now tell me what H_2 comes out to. 5.2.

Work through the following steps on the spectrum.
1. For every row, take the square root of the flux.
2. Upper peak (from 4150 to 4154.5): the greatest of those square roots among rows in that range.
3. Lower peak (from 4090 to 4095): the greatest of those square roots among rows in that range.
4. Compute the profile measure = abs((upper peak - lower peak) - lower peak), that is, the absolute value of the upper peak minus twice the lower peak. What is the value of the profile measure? 2.34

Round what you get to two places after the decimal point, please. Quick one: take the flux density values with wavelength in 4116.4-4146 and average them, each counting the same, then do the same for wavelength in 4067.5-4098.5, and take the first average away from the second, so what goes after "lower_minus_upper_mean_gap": -0.23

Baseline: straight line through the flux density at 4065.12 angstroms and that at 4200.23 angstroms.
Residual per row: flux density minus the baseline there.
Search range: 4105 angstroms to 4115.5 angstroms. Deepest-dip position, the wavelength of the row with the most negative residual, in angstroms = 4111.24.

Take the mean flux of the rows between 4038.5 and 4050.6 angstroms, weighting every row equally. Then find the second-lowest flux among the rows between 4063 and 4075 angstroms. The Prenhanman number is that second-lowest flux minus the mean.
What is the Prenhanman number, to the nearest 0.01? -0.51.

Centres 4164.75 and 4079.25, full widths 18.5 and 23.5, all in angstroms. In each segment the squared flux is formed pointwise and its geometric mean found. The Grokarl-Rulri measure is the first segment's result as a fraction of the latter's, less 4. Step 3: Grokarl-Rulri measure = -2.80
